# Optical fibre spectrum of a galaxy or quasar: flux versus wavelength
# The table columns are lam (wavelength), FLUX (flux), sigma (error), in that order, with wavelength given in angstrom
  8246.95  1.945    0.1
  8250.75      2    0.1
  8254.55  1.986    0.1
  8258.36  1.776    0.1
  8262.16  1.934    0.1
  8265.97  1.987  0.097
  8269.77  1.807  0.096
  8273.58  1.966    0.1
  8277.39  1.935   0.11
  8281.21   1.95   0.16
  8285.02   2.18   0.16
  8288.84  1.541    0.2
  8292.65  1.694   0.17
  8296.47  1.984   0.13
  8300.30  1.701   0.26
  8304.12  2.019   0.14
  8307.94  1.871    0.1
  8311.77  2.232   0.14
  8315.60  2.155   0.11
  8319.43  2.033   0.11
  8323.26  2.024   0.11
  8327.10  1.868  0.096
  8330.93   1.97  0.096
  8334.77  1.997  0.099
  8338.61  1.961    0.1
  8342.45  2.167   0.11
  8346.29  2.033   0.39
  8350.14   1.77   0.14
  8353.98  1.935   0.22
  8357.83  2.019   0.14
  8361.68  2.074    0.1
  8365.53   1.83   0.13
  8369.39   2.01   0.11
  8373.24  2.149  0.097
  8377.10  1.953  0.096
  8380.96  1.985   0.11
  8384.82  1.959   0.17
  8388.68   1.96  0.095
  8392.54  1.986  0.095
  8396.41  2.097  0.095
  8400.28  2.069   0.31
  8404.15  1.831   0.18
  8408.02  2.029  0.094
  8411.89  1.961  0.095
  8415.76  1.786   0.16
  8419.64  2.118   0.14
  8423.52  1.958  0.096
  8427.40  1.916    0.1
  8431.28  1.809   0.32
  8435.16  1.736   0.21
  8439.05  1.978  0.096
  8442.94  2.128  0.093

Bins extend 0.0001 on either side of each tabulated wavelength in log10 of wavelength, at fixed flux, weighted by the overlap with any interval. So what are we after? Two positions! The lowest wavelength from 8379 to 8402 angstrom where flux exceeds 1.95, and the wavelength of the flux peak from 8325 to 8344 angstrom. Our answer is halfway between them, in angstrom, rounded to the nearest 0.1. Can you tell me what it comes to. 8361.7 angstrom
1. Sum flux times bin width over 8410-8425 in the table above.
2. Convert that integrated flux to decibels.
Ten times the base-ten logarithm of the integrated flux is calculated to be 15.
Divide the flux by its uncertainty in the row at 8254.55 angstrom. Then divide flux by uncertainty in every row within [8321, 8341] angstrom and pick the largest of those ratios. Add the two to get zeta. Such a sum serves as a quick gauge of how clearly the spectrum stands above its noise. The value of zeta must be 40.4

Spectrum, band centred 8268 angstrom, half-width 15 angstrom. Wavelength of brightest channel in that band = 8265.97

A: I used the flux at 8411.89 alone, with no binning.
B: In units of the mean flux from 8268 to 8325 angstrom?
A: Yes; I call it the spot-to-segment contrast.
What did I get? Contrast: 1.01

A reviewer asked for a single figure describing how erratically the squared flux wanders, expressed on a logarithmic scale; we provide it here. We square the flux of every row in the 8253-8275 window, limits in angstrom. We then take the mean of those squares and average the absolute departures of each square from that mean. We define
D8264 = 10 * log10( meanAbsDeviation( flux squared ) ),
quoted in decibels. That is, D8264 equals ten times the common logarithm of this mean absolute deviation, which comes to -5.3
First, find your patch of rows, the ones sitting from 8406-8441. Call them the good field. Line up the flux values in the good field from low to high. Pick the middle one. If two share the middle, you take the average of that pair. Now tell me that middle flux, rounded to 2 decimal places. 1.96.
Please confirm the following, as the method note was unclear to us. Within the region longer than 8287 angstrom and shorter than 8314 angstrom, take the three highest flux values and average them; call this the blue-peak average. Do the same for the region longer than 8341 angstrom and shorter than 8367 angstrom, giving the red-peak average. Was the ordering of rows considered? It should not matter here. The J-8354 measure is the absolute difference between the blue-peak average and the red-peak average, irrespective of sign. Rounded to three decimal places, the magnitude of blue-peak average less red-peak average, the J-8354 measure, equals 0.013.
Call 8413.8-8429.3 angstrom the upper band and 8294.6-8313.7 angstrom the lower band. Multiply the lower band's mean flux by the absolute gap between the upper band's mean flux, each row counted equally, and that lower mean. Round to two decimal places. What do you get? 0.03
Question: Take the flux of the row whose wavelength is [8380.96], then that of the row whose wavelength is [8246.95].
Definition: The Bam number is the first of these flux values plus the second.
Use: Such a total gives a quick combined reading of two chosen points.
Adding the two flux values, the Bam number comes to 3.93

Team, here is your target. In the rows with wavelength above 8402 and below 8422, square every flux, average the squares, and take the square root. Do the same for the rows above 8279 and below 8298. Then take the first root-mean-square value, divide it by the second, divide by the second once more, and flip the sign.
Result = -0.55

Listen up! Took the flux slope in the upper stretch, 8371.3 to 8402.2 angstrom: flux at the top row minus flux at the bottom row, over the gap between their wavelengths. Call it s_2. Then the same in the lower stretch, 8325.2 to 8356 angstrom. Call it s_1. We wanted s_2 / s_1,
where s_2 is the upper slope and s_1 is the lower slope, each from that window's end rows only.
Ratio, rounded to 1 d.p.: -1.2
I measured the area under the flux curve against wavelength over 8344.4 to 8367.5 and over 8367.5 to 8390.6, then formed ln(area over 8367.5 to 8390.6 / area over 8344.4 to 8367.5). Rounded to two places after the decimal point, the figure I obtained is 0.03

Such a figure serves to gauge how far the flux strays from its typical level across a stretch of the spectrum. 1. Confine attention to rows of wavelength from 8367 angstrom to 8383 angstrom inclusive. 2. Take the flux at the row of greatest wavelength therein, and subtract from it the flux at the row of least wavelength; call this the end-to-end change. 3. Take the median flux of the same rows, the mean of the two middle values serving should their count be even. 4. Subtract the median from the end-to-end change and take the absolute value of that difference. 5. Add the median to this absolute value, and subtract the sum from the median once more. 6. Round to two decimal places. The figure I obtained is -2.02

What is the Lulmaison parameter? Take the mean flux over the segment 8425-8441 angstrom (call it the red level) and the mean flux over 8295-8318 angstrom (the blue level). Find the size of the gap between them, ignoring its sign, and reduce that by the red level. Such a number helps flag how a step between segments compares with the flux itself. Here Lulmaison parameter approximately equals -1.73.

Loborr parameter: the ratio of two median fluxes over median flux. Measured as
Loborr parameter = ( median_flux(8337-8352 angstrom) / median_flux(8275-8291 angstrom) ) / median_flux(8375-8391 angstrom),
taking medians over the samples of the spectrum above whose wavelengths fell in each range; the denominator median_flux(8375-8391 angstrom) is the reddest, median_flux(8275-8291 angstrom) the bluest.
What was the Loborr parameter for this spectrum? 0.525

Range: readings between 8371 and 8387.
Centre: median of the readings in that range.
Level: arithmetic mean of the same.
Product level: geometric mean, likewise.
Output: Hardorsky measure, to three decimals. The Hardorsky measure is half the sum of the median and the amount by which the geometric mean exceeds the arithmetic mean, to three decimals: 0.985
